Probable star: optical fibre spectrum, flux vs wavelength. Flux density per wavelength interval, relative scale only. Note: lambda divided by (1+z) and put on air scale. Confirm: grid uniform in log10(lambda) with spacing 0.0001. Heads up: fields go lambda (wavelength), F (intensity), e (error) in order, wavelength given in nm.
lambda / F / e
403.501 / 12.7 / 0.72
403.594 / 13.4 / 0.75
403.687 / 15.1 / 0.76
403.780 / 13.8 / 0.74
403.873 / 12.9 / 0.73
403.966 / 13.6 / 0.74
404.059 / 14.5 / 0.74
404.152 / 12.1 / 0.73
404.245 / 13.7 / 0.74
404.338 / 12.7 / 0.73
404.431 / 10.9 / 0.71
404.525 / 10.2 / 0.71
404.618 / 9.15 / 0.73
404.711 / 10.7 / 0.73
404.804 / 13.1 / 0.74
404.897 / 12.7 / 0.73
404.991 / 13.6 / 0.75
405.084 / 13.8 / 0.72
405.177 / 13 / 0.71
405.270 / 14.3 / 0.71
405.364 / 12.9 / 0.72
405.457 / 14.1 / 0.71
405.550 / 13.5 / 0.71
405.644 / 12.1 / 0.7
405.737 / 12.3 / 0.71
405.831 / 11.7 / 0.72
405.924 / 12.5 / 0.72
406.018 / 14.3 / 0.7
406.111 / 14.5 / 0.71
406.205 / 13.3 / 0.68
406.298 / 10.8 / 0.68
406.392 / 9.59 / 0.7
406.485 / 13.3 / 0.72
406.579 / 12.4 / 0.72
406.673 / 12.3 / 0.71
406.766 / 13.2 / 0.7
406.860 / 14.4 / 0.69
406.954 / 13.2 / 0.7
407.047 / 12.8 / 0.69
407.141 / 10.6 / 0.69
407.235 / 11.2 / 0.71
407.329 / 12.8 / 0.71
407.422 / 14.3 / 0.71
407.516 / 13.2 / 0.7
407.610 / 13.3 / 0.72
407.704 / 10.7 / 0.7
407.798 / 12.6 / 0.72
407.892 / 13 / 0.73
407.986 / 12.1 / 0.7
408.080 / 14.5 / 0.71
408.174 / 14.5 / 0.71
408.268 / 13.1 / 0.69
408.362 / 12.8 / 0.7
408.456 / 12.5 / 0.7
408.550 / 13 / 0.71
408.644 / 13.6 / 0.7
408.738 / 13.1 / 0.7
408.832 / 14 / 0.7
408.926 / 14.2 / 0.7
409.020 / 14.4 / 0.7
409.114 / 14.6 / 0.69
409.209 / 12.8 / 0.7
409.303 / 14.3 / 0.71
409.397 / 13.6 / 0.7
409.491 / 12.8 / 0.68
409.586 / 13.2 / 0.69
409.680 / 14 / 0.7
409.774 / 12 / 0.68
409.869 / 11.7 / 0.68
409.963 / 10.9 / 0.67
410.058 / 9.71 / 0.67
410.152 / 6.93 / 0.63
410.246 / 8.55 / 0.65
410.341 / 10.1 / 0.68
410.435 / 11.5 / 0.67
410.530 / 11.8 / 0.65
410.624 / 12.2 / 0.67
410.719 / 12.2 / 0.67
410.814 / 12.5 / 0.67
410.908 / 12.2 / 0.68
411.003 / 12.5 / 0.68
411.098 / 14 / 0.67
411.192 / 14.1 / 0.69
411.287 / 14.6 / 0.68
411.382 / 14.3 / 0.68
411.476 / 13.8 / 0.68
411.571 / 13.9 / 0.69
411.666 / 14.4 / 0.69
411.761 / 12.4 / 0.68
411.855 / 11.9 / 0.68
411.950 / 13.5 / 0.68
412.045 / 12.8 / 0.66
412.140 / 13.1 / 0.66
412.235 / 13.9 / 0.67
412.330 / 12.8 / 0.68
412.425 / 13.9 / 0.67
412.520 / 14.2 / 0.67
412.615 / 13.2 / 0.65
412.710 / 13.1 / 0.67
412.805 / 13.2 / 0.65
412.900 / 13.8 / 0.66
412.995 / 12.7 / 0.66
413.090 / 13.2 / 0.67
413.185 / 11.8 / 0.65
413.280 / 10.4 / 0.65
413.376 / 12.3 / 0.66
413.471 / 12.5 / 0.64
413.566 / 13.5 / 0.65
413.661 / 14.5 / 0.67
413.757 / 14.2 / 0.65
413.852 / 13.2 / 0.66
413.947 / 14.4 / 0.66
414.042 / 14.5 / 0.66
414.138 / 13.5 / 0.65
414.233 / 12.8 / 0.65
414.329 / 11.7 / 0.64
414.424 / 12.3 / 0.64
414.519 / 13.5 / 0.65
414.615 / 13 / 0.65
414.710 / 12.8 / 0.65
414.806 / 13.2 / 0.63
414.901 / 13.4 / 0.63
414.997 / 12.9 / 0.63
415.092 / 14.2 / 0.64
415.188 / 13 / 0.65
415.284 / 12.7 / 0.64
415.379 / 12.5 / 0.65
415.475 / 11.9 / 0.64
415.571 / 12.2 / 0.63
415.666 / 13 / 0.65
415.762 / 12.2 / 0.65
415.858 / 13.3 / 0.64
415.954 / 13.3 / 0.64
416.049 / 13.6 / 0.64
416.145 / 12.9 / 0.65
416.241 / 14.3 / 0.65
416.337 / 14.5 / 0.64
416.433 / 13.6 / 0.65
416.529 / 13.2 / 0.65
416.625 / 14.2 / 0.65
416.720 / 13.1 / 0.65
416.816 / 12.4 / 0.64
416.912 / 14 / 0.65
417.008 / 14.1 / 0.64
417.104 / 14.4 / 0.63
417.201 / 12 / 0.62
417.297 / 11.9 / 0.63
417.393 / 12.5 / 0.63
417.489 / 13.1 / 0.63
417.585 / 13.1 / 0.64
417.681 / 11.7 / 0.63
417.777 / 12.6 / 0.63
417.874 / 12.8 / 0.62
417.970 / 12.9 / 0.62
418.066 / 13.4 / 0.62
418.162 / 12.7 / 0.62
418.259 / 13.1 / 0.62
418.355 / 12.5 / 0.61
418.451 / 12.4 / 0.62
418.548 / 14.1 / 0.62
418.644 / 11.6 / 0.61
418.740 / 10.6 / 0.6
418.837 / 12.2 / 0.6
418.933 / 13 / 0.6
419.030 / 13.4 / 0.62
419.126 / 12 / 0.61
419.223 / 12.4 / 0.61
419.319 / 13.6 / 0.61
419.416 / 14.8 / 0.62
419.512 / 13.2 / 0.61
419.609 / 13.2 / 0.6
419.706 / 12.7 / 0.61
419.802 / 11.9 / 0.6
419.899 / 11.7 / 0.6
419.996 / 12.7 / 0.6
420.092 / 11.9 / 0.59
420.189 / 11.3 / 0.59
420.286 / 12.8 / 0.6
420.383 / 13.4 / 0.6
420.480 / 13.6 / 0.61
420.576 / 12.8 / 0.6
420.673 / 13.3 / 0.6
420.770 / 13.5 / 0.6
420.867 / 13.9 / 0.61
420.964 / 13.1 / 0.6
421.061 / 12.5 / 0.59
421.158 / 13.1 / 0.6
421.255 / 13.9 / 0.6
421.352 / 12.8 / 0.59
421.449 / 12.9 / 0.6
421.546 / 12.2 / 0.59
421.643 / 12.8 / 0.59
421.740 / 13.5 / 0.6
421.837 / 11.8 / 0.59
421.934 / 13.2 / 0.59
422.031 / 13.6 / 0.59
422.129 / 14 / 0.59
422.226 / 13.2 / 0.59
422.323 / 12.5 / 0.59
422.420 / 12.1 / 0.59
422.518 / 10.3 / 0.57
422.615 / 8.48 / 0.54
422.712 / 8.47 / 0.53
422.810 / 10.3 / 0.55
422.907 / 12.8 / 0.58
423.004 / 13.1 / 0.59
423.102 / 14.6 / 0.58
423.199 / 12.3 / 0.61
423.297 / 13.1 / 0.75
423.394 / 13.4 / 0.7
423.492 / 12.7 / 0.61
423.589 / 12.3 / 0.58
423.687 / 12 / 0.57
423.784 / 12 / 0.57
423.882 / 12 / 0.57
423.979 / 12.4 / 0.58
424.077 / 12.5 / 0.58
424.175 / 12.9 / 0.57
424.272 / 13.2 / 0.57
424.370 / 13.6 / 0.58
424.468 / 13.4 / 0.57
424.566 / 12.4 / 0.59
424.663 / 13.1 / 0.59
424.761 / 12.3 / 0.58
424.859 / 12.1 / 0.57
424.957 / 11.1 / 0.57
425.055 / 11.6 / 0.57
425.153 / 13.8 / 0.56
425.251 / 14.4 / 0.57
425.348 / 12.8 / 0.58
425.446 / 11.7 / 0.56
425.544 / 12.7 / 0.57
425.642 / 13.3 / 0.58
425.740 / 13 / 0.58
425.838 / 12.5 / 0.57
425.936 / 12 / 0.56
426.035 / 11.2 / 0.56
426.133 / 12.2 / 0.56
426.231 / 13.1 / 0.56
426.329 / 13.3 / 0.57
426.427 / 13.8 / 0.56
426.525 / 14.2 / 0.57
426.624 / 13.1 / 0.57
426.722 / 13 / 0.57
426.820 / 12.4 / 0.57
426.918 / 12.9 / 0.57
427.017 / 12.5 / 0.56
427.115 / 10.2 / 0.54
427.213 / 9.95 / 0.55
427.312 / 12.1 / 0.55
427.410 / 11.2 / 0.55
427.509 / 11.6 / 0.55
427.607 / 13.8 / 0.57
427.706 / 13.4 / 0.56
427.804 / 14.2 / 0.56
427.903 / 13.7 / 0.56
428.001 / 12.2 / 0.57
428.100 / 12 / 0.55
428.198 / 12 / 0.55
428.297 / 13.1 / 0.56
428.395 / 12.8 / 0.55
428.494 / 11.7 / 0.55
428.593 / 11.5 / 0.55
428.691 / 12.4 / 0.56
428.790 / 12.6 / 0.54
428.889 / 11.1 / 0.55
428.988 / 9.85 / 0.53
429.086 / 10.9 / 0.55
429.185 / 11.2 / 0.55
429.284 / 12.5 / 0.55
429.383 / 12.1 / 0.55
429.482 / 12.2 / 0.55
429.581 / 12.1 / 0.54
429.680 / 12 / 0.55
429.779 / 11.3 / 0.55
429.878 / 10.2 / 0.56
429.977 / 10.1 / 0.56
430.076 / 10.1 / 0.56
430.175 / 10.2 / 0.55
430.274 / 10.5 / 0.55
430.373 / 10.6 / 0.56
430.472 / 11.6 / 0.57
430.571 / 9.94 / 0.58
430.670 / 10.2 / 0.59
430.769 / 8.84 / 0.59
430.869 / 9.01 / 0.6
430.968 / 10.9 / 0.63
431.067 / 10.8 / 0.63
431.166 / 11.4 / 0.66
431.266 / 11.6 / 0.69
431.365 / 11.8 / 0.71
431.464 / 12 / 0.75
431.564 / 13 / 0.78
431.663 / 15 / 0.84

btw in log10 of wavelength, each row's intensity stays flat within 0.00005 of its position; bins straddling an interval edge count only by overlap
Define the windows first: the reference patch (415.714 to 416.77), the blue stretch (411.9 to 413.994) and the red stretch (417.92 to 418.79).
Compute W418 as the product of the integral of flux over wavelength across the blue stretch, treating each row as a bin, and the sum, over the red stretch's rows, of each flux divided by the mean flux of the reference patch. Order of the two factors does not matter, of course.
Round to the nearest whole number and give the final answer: 232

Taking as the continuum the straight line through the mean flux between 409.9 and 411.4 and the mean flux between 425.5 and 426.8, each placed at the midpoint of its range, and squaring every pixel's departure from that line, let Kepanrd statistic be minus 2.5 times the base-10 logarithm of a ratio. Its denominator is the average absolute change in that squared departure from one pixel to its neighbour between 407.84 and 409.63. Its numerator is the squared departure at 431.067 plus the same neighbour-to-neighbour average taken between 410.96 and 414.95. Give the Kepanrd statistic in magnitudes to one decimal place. -1.1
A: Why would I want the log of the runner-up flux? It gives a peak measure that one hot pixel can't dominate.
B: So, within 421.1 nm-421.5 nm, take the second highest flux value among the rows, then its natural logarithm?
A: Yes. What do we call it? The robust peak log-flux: 2.57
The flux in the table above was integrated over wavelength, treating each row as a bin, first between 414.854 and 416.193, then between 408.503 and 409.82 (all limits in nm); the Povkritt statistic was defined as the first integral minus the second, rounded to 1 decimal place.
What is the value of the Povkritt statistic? -0.5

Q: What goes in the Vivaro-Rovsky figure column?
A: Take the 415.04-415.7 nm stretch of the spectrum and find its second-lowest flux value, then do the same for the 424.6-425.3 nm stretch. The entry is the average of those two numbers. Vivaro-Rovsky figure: 11.9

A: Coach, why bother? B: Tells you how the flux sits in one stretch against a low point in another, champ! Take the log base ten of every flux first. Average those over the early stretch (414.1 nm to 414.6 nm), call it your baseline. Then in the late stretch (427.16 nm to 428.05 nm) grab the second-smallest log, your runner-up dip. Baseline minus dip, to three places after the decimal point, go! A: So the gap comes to 0.056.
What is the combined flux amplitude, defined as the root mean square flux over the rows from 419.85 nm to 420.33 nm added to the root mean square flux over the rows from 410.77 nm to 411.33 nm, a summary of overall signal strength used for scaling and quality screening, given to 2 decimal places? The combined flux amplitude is 25.44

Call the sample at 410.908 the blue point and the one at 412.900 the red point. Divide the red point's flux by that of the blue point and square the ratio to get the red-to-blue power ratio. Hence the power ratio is 1.28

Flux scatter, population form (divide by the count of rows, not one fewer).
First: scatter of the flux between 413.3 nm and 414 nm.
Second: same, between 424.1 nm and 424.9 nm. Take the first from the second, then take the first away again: -1.1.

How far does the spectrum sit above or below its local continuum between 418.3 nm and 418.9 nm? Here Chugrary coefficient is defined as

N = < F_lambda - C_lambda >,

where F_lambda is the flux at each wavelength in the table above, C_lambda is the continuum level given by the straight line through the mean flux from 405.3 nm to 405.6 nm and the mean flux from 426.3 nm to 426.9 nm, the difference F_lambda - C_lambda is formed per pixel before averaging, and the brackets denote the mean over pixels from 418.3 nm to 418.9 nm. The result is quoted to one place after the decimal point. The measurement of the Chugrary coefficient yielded -1.1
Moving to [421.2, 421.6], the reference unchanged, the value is -0.4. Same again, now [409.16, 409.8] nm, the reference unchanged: -0.2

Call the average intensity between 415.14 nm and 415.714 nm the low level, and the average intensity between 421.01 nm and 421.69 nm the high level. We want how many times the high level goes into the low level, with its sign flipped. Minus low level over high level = -0.974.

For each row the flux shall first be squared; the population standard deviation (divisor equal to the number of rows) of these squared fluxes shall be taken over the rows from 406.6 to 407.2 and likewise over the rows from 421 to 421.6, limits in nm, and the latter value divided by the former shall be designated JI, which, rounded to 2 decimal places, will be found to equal 0.49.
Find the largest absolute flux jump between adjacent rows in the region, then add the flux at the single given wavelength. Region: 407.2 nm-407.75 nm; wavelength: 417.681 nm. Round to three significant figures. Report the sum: 14.3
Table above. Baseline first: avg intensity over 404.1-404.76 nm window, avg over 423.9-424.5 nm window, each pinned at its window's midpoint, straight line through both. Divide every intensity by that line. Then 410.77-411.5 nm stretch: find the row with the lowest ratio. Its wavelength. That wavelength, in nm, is 410.908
